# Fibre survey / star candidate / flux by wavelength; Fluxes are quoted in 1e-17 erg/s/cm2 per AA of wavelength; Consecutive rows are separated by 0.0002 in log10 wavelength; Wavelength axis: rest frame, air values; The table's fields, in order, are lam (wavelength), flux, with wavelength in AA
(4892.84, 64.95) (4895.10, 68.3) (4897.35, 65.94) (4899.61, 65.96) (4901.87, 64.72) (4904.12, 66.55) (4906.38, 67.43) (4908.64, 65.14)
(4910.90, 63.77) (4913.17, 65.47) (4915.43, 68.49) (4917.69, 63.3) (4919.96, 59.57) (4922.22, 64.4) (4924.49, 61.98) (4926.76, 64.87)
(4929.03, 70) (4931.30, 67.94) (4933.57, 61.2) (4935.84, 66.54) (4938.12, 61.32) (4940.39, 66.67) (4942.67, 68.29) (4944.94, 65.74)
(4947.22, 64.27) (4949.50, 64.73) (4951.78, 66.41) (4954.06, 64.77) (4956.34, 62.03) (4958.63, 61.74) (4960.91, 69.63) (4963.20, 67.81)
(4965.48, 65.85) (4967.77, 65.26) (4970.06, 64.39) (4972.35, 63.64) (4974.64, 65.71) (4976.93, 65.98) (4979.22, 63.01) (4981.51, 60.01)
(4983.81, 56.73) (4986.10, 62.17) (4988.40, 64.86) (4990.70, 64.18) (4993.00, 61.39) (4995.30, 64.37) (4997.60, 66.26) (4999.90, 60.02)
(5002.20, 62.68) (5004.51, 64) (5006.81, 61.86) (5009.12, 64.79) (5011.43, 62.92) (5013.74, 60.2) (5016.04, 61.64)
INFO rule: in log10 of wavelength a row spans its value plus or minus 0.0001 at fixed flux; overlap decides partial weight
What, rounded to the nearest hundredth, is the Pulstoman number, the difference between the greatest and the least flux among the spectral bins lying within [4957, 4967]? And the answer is 7.89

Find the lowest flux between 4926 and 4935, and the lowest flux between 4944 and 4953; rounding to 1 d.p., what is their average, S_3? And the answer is 62.7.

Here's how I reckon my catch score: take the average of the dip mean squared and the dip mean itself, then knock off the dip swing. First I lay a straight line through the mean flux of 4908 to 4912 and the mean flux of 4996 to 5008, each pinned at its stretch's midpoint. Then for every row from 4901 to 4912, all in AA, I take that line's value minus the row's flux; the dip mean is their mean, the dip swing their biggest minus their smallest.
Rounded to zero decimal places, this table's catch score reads -4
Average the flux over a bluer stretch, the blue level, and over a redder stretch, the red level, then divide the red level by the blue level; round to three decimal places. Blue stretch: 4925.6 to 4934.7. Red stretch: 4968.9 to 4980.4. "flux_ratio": 0.978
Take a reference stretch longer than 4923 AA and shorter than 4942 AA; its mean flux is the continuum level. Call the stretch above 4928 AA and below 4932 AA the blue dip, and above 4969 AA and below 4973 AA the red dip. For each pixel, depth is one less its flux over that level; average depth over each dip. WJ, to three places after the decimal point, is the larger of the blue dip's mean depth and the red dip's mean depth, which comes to 0.016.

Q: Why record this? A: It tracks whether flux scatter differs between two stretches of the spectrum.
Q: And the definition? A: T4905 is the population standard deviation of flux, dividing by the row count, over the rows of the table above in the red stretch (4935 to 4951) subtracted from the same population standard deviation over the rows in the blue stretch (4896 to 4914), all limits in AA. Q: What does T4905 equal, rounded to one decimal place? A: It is -1.0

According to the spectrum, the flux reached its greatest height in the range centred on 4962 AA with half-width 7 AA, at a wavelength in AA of 4960.91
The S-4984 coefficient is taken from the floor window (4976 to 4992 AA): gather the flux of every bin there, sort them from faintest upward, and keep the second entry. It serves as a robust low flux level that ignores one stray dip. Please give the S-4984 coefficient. 60.01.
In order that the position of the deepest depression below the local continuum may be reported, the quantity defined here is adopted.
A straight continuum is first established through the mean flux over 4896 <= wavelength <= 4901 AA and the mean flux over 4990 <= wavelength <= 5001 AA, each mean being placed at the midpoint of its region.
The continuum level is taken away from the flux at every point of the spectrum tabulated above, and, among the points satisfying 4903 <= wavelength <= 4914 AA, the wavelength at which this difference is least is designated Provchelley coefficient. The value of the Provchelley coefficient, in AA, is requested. 4910.90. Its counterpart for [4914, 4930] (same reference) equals 4919.96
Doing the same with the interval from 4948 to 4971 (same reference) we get 4958.63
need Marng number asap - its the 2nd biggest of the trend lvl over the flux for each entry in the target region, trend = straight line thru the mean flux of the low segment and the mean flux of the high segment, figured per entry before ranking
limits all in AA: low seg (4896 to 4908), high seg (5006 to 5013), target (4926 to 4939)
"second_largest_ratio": 1.06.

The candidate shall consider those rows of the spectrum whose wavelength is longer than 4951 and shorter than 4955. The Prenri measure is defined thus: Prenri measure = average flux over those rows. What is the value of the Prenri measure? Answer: 65.6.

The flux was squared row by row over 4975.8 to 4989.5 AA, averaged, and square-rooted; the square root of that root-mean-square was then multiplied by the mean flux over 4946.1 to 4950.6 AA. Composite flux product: 509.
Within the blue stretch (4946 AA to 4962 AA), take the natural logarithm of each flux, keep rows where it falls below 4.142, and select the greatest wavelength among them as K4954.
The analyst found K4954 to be 4958.63 AA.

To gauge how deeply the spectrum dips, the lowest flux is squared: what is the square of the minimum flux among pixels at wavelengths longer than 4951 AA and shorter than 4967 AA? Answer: 3812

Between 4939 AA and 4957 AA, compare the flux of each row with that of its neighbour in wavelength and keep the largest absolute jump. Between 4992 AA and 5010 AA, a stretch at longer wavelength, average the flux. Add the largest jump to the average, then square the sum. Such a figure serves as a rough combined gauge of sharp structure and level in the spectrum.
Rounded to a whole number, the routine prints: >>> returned 4344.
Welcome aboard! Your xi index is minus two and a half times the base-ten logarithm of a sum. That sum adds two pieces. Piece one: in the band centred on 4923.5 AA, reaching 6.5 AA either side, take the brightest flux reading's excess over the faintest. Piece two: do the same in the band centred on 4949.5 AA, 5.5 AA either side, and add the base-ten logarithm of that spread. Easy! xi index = -2.58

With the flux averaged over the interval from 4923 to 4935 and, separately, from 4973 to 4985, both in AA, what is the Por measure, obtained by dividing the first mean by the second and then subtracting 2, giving -0.95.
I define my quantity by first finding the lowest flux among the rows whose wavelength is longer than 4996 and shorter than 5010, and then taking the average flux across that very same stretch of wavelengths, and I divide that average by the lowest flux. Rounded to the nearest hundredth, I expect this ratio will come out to 1.05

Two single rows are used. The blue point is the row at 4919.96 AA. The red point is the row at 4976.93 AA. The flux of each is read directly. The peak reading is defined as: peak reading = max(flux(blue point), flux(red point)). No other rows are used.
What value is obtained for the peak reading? 66.0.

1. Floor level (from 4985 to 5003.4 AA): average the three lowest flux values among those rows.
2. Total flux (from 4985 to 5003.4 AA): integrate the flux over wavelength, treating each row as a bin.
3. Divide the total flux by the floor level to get 19.01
